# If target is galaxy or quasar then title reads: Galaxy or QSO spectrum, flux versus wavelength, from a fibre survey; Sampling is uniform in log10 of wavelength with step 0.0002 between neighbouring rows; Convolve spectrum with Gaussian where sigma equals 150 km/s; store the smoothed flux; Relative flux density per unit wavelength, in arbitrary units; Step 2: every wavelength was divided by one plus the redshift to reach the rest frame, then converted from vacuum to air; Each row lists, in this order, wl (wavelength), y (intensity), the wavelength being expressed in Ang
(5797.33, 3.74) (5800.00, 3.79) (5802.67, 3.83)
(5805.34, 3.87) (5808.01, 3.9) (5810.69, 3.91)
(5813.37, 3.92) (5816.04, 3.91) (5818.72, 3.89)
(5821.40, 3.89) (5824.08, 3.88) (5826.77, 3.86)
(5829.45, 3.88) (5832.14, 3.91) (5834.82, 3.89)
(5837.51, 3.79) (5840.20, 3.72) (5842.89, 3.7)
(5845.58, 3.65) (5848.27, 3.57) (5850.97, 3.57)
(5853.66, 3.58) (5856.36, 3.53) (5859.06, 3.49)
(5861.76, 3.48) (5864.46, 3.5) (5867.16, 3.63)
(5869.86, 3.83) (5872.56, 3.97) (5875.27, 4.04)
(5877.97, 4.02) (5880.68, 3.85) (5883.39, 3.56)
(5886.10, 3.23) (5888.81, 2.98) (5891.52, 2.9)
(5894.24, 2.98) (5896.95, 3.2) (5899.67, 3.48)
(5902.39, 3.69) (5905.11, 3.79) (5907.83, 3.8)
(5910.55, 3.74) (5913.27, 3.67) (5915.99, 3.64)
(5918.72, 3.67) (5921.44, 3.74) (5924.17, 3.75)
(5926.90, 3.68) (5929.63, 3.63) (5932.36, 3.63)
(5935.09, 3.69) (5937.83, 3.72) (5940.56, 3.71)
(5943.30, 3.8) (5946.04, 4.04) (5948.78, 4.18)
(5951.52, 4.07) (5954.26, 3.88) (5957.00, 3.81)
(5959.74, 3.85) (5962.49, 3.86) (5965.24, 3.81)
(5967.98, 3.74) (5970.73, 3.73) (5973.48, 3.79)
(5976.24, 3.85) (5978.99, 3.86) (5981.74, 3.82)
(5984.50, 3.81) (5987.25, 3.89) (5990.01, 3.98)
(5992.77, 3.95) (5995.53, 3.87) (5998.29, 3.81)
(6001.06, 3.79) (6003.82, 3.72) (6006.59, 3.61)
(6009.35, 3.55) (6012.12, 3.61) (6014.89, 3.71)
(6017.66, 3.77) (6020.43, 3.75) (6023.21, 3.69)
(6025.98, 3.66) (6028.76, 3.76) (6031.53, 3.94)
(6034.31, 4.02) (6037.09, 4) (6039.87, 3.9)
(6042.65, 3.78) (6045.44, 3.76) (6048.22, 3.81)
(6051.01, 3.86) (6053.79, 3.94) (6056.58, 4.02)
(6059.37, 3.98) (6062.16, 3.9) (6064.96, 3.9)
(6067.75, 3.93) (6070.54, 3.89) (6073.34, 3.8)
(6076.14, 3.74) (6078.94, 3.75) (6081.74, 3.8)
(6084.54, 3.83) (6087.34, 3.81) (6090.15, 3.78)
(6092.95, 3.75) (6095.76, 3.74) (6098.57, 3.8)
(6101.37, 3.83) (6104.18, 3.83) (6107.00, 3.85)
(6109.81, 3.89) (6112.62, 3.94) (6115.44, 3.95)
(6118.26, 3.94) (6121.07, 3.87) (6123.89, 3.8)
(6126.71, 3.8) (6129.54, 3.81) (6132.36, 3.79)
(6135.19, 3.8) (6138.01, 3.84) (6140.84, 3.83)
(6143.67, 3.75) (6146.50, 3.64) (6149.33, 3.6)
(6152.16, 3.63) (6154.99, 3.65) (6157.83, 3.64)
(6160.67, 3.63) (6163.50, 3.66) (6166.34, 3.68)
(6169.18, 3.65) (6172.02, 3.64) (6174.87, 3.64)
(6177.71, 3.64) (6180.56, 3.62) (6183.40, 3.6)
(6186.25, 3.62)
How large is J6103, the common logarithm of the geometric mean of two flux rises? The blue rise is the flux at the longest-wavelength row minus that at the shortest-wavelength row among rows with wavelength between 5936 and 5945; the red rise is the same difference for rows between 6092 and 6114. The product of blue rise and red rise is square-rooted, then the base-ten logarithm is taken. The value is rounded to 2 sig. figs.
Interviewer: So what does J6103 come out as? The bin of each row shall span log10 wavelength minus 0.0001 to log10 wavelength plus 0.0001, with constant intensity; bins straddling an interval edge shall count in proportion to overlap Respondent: -0.91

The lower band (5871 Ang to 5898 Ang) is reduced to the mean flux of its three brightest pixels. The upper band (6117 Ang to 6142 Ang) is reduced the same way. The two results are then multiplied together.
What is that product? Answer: 15.6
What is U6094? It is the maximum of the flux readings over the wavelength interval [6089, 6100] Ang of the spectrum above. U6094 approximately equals 3.8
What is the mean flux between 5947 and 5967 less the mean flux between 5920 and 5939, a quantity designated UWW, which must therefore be 0.2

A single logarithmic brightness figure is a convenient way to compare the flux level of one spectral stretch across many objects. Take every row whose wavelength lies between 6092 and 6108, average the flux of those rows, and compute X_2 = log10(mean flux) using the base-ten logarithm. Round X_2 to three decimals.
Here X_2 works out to 0.580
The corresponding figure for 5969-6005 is 0.584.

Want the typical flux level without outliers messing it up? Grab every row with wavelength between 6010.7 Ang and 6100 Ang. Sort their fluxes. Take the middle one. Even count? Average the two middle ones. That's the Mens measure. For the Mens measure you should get 3.80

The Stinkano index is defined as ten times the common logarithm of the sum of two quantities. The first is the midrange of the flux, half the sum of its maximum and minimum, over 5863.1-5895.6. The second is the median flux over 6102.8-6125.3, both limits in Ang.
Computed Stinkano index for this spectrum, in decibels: 8.66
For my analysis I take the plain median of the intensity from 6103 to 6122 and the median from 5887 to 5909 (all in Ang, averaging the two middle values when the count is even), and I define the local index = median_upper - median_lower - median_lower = -2.8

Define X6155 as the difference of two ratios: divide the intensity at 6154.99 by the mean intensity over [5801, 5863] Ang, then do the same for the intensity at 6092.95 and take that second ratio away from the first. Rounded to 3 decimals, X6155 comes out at -0.027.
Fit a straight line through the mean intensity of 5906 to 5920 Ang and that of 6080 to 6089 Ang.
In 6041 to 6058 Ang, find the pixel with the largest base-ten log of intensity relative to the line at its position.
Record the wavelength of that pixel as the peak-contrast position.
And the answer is 6056.58 Ang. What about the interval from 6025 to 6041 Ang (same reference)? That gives 6034.31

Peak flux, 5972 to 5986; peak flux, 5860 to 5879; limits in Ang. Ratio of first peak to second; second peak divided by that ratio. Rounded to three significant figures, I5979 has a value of 4.23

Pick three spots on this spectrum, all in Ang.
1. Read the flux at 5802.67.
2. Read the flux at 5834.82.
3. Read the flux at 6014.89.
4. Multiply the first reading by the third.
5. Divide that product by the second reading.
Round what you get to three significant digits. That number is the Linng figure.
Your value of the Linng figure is 3.65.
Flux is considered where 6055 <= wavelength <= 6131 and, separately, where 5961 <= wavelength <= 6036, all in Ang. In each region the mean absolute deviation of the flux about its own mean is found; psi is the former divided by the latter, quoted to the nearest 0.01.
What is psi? 0.73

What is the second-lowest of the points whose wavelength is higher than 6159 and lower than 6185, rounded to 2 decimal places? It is 3.62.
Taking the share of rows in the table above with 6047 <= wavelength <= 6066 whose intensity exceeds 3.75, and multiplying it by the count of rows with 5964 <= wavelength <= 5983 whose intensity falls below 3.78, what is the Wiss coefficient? 2.0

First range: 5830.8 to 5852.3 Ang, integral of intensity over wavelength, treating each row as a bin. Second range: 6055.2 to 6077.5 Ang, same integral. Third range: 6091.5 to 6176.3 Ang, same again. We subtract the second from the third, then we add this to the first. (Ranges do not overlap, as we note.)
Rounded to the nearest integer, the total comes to 312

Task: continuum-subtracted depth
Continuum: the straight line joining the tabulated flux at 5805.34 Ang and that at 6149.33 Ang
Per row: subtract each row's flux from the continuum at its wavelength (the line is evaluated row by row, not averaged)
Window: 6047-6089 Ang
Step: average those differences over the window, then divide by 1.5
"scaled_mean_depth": -0.13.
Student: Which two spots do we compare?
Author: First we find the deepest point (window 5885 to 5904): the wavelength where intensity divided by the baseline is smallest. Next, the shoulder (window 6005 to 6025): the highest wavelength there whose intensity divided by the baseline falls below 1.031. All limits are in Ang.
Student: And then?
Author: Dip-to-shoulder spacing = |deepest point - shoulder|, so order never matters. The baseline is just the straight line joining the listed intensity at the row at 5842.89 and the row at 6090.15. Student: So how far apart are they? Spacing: 131.7 Ang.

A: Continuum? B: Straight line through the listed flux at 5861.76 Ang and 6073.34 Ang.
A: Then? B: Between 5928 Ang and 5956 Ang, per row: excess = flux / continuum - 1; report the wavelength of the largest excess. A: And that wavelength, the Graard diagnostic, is 5948.78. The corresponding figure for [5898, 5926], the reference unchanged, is 5907.83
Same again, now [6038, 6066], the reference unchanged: 6056.58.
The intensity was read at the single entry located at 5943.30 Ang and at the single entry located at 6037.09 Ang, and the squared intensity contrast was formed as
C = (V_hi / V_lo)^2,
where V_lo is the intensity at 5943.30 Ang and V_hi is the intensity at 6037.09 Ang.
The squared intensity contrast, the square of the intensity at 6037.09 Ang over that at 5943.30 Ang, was 1.11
